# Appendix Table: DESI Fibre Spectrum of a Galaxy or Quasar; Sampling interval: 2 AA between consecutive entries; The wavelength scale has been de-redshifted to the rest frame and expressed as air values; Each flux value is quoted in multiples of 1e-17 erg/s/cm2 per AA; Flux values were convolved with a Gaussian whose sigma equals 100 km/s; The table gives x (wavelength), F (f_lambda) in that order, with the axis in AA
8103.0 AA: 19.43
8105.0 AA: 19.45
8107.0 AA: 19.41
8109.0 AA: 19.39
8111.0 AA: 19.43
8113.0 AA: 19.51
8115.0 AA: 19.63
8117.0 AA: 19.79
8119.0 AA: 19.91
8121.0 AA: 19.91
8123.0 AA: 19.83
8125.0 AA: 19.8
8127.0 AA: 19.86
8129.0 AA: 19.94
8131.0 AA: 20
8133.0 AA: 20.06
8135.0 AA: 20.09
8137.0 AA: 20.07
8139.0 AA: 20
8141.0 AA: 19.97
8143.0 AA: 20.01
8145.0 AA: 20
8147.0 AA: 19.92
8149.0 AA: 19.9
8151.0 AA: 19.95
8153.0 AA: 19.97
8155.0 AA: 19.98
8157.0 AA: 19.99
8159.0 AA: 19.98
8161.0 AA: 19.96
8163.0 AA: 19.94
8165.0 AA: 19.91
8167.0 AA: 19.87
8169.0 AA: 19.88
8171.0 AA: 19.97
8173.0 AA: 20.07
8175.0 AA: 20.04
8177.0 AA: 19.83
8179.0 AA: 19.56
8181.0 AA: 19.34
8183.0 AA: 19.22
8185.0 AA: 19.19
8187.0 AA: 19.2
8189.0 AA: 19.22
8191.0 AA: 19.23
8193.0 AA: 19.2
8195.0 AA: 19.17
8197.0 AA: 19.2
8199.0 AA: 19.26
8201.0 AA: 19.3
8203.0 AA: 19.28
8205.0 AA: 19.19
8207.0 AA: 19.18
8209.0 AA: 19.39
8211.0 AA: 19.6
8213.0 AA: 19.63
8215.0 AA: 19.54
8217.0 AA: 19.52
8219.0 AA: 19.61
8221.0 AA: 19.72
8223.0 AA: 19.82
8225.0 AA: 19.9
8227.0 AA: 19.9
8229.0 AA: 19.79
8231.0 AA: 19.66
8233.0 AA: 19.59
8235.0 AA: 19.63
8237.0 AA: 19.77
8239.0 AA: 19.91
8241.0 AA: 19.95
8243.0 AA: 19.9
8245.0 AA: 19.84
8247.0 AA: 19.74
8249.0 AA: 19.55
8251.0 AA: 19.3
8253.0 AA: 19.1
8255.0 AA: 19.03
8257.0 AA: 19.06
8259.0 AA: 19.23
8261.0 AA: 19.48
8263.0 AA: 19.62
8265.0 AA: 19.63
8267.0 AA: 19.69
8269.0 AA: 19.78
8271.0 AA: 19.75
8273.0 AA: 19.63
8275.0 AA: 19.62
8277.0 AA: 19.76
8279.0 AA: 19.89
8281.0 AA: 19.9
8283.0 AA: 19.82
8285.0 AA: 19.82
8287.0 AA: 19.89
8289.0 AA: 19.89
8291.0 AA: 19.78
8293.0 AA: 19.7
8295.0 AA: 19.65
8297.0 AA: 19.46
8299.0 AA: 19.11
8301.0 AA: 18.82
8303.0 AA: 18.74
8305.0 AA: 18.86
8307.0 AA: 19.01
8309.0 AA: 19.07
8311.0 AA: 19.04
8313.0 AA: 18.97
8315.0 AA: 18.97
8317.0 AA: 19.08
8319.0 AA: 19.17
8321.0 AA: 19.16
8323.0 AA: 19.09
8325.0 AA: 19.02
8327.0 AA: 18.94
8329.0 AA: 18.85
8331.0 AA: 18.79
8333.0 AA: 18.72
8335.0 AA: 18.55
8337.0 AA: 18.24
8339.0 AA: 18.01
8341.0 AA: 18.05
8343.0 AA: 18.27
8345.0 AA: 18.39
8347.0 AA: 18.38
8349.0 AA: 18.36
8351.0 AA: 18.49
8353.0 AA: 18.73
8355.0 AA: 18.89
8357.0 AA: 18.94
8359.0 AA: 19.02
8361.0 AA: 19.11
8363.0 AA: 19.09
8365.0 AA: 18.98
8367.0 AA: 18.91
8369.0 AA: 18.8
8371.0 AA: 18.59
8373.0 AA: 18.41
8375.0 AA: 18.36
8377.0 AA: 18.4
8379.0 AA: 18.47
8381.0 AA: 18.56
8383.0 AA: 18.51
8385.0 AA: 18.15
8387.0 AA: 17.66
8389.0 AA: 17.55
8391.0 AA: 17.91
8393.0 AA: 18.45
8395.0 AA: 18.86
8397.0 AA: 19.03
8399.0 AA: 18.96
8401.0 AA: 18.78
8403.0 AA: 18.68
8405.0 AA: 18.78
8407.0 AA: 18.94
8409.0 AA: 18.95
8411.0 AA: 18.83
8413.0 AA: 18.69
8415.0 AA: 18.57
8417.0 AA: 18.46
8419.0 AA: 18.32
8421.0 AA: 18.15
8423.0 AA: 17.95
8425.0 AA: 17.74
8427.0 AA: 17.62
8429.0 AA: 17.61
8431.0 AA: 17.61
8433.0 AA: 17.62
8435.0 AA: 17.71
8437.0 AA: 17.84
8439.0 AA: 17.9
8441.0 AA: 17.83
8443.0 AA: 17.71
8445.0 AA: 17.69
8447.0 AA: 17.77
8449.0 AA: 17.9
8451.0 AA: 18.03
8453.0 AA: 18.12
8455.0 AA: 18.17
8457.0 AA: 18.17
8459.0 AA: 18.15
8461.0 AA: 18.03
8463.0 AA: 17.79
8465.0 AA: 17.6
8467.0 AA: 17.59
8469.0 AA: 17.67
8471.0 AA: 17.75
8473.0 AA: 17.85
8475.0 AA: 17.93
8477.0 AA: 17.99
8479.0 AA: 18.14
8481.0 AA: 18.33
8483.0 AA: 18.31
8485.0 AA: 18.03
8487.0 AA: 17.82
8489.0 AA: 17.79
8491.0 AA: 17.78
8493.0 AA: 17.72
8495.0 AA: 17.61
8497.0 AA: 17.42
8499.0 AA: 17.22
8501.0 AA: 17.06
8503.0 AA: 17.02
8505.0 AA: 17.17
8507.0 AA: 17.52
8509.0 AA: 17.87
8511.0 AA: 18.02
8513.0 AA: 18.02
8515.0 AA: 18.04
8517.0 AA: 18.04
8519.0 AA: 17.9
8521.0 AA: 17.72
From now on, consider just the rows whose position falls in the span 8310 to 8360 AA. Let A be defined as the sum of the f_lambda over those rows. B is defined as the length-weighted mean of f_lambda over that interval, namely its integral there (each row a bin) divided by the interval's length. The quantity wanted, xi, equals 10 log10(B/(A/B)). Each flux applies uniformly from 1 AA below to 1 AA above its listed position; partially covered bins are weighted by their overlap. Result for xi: -1.3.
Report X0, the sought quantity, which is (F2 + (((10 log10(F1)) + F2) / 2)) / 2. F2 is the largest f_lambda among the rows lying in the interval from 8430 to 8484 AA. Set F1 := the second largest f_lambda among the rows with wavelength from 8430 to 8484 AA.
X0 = 16.9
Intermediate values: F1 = 18.31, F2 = 18.33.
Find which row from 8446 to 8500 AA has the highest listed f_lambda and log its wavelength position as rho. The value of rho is 8481.0 AA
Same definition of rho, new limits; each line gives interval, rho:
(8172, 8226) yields 8173.0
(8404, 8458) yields 8409.0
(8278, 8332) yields 8281.0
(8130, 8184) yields 8135.0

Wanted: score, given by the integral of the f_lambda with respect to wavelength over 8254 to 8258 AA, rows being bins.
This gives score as 76.2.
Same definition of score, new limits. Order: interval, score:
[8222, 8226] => 79.4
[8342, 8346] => 73.3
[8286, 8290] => 79.6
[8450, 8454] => 72.3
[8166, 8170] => 79.5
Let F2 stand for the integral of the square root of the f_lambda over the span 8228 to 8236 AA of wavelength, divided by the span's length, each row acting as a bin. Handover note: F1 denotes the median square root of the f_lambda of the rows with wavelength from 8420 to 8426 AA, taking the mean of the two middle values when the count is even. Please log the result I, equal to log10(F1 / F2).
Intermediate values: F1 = 4.24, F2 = 4.43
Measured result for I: -0.020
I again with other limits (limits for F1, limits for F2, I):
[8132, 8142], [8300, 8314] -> 0.013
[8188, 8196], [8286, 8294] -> -0.007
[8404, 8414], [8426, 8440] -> 0.013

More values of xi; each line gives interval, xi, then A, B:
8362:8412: -1.3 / 465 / 18.6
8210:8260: -1.1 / 490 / 19.6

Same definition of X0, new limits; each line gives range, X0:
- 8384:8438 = 17.5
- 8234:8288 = 18.2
